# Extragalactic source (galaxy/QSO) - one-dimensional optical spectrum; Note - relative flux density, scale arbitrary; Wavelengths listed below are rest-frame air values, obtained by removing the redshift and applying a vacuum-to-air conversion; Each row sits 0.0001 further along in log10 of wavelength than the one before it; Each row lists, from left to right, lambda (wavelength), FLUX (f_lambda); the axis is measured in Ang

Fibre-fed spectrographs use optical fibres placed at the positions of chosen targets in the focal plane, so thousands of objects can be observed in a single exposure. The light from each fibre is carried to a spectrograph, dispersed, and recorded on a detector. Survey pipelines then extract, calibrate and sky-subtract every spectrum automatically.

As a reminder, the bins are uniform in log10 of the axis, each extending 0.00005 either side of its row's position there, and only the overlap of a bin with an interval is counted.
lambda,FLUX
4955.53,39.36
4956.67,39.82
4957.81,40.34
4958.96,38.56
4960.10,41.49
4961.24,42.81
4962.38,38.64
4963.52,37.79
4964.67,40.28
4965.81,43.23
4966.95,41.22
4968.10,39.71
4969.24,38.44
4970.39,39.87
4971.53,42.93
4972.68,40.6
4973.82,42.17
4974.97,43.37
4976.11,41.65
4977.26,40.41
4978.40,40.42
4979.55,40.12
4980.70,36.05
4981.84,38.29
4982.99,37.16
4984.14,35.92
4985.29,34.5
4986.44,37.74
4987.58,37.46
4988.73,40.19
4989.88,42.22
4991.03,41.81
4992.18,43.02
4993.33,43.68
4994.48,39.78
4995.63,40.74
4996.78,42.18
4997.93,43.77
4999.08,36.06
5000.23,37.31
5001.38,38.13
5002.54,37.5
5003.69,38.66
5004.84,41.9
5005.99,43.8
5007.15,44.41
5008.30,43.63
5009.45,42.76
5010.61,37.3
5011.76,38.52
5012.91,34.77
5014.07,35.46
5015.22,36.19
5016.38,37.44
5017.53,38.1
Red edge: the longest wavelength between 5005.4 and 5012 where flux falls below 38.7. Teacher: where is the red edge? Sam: 5011.76 Ang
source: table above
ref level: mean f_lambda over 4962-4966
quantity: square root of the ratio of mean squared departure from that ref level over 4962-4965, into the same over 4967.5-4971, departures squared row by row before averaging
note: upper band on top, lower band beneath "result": 0.6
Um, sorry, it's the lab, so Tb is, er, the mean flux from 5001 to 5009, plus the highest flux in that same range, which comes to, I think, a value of 85.6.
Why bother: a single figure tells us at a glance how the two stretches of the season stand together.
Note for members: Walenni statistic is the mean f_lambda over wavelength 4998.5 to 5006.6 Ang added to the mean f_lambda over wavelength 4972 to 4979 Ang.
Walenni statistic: 80.5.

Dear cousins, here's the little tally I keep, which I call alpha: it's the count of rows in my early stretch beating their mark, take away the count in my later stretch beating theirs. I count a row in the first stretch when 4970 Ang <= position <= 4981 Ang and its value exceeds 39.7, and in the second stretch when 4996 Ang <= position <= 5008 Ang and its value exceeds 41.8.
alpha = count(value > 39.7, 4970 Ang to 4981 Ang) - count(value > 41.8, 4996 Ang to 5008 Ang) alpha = 4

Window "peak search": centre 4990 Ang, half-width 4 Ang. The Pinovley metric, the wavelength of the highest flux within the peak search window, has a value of 4993.33 Ang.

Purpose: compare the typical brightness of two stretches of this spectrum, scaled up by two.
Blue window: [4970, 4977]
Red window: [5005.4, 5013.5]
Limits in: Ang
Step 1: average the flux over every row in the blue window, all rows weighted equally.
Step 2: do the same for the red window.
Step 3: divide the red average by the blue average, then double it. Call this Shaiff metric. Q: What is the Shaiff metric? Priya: 1.95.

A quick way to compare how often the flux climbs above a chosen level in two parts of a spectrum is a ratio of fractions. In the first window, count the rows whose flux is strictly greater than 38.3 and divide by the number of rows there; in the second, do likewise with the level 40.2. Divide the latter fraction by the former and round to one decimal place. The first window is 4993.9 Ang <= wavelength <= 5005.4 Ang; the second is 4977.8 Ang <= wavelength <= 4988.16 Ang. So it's 0.2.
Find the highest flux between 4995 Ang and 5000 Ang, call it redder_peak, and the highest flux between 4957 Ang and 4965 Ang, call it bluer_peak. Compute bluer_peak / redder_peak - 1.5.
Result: -0.52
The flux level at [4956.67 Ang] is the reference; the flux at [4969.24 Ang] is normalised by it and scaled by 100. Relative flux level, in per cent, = 97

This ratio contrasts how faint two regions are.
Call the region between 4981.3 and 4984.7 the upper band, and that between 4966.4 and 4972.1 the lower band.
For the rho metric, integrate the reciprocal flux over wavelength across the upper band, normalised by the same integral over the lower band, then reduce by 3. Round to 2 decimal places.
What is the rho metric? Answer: -2.35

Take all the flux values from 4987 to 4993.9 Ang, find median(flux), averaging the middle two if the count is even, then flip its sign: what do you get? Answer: -42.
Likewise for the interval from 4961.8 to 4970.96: -40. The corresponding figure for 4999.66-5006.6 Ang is -38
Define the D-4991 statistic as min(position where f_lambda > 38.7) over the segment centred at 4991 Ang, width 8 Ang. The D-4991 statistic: 4988.73 Ang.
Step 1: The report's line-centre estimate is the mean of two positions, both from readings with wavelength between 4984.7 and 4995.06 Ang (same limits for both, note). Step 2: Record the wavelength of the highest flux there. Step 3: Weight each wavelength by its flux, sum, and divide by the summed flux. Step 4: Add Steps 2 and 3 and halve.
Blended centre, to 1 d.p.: 4991.7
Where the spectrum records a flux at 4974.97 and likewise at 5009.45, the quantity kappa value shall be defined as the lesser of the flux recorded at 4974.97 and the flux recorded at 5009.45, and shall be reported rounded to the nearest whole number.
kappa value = 43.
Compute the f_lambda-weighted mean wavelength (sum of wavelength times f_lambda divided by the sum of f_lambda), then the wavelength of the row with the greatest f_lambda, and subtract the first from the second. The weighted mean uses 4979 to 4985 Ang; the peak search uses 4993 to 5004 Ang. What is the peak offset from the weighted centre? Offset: 16.1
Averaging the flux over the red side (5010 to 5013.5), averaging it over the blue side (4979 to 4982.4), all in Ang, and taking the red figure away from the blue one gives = 1.3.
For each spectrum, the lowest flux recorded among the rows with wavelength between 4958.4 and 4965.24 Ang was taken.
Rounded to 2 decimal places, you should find 37.79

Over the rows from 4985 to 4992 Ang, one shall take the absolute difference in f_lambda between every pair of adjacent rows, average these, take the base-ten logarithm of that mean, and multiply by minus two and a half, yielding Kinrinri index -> -0.60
